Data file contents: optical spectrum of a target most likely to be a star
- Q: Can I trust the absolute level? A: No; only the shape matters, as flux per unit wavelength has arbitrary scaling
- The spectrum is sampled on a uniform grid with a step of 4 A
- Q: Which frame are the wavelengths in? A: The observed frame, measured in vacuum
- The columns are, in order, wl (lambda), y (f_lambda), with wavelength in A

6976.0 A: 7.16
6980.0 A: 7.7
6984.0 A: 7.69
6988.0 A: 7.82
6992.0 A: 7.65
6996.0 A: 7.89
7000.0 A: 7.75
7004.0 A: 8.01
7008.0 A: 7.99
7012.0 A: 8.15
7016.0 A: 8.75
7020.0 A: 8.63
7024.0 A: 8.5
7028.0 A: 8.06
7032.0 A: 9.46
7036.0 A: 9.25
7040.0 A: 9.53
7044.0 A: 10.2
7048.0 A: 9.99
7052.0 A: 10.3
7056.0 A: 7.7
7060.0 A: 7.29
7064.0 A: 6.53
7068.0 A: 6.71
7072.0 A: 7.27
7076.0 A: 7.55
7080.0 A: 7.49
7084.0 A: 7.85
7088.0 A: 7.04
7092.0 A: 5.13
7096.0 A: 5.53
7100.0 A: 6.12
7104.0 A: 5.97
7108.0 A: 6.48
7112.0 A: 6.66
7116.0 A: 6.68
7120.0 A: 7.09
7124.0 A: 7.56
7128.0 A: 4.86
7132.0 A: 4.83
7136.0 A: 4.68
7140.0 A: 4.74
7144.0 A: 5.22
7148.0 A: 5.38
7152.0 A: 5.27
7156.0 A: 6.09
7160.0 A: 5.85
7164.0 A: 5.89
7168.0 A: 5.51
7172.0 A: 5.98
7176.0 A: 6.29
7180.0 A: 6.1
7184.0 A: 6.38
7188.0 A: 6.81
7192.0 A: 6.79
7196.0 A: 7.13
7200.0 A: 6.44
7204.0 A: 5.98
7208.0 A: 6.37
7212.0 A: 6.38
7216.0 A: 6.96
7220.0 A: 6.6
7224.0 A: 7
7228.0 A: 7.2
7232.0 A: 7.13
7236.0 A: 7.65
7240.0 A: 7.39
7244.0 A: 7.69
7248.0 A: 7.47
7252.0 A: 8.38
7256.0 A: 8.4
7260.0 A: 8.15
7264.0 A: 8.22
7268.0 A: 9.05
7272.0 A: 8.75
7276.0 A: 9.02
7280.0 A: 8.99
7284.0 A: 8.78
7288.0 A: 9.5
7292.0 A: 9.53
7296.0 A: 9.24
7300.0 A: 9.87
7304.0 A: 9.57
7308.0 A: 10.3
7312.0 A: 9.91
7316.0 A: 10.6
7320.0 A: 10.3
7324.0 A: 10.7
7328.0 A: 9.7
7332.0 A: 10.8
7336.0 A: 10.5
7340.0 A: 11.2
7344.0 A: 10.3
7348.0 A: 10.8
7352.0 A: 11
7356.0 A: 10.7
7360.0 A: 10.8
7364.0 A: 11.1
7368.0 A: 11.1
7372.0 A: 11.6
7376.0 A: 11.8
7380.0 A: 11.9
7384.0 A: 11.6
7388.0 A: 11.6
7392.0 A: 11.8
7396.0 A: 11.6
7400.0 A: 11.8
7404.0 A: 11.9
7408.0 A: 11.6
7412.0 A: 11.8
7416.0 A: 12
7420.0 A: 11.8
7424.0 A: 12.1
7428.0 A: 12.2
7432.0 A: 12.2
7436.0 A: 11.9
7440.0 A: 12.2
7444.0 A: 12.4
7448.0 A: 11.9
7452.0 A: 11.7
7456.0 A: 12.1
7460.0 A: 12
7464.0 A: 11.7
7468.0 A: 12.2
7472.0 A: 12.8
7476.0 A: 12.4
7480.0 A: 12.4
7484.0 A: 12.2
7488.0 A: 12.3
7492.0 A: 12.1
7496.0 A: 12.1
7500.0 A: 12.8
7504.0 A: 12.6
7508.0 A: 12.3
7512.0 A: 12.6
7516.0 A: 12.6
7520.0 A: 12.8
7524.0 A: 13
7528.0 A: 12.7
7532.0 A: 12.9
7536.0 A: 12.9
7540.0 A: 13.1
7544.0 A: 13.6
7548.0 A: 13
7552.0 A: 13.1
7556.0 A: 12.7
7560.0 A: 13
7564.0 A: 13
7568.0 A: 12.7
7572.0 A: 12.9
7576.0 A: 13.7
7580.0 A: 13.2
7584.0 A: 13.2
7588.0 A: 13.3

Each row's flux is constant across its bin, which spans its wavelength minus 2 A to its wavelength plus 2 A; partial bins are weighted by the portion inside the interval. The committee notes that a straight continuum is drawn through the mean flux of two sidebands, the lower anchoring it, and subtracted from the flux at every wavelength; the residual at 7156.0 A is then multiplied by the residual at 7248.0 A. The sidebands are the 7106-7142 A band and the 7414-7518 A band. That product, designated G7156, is 0.3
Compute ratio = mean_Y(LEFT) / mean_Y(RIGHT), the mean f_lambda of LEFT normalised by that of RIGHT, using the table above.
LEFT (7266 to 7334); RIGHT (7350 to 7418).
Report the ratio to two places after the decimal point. 0.84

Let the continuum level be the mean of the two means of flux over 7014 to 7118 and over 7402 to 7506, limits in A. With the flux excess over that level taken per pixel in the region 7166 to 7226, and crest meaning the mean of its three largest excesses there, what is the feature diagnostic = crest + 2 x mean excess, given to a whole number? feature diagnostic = -10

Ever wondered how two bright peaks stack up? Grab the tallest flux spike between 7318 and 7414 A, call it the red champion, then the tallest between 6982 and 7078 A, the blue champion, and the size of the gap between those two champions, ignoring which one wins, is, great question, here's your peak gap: 2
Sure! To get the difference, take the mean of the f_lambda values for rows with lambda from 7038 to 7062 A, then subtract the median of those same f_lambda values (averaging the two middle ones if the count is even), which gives -0.59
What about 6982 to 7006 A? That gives 0.02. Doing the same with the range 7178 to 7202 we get -0.01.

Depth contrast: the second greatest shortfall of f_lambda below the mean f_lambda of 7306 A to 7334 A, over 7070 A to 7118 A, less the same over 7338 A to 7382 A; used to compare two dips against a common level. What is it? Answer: 5.2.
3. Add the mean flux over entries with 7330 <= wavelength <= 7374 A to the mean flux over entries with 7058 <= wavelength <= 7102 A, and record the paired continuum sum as 17.7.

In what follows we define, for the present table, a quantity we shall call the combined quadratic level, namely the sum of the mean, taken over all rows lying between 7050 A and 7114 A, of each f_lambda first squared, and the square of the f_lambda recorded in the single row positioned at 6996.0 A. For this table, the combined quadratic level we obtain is 112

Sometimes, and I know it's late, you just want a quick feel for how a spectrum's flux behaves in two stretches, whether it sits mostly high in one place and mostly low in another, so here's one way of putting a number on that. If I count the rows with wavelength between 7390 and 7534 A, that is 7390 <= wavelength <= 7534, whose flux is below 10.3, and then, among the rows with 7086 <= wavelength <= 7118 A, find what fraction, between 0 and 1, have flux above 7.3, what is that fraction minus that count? 0.0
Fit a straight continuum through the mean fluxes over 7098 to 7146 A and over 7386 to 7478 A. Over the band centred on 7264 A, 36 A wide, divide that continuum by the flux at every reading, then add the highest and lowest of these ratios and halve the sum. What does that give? 1.05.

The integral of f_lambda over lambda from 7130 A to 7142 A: 57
